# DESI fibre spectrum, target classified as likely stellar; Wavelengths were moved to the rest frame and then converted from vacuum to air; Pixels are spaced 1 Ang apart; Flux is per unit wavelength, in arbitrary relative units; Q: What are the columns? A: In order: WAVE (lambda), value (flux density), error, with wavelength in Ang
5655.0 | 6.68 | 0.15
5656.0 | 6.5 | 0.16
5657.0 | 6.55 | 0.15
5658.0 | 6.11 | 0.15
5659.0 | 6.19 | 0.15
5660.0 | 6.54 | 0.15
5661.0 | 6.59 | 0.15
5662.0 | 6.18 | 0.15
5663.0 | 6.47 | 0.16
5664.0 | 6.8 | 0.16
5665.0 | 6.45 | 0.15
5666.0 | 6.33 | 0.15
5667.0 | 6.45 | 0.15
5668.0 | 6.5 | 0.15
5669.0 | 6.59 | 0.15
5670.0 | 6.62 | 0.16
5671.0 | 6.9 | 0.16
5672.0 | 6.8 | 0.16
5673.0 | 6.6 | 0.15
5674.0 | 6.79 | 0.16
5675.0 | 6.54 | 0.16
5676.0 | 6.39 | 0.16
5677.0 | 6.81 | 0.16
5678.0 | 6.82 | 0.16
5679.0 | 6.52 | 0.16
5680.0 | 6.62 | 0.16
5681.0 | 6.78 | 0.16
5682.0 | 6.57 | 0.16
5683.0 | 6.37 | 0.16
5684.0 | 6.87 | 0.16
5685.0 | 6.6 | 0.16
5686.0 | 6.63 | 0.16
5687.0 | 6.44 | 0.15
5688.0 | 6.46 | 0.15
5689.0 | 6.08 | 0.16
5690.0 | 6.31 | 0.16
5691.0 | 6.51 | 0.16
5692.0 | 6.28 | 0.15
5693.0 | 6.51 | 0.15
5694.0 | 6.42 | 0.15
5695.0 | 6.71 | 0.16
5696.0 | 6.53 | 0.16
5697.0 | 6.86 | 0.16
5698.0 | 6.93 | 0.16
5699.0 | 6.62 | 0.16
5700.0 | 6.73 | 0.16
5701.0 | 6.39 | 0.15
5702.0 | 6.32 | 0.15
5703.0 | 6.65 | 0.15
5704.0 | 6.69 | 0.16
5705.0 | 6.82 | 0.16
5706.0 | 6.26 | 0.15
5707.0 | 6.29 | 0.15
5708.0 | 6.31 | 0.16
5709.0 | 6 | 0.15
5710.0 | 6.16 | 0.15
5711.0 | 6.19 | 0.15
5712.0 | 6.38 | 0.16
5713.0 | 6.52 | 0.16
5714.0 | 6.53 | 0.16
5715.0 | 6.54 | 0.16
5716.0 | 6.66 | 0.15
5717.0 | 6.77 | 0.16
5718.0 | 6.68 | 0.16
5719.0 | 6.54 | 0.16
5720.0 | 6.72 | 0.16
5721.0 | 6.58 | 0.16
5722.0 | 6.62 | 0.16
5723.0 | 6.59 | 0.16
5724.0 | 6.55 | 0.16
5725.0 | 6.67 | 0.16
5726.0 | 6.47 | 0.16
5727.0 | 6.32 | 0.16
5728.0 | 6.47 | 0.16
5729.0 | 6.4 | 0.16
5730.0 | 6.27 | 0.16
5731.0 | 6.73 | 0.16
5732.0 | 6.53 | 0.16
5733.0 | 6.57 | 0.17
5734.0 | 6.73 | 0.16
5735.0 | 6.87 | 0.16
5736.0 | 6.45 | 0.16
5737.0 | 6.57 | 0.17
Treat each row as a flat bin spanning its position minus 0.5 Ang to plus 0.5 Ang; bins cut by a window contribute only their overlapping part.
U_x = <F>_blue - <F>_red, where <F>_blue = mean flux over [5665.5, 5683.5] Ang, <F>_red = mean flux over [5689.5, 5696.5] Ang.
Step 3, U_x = 0.14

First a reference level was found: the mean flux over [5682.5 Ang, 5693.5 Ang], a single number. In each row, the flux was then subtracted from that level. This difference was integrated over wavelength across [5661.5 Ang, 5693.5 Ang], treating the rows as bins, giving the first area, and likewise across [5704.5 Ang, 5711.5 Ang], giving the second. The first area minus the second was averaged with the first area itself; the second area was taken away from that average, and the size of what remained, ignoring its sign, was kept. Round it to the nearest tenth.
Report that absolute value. 4.7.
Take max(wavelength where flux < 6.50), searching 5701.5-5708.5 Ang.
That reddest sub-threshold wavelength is 5708.0 Ang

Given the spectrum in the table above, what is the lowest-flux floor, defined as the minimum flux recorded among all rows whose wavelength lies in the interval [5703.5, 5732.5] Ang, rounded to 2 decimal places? 6.00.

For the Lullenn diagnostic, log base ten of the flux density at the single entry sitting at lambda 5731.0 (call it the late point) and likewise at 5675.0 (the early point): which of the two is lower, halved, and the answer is 0.408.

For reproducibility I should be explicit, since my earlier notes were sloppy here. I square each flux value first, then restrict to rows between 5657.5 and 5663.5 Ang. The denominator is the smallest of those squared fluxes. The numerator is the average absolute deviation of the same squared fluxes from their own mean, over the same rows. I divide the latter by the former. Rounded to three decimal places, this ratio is 0.063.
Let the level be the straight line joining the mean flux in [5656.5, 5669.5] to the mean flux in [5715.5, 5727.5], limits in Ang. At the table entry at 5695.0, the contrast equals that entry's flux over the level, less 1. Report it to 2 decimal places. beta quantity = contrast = 0.03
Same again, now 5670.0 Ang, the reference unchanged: 0.02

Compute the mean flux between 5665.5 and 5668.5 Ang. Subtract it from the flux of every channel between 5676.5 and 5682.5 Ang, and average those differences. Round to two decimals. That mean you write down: 0.26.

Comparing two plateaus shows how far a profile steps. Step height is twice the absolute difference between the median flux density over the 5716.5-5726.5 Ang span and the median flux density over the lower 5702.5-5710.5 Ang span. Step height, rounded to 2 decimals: 0.61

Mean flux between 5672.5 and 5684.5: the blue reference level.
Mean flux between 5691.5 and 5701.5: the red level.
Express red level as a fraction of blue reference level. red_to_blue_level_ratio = 0.99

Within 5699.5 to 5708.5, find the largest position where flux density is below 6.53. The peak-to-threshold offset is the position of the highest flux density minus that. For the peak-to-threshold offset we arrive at -3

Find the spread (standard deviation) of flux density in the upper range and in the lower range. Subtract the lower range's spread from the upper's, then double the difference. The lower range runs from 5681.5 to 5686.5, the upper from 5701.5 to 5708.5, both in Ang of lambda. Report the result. 0.11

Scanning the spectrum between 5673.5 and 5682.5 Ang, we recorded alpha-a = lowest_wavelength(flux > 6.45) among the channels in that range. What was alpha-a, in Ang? 5674.0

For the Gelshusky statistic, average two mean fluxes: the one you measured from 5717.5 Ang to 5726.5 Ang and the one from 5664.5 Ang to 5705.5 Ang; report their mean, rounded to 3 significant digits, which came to 6.59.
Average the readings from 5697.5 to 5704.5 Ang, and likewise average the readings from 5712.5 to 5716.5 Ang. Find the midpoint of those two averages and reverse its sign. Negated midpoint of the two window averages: -6.59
